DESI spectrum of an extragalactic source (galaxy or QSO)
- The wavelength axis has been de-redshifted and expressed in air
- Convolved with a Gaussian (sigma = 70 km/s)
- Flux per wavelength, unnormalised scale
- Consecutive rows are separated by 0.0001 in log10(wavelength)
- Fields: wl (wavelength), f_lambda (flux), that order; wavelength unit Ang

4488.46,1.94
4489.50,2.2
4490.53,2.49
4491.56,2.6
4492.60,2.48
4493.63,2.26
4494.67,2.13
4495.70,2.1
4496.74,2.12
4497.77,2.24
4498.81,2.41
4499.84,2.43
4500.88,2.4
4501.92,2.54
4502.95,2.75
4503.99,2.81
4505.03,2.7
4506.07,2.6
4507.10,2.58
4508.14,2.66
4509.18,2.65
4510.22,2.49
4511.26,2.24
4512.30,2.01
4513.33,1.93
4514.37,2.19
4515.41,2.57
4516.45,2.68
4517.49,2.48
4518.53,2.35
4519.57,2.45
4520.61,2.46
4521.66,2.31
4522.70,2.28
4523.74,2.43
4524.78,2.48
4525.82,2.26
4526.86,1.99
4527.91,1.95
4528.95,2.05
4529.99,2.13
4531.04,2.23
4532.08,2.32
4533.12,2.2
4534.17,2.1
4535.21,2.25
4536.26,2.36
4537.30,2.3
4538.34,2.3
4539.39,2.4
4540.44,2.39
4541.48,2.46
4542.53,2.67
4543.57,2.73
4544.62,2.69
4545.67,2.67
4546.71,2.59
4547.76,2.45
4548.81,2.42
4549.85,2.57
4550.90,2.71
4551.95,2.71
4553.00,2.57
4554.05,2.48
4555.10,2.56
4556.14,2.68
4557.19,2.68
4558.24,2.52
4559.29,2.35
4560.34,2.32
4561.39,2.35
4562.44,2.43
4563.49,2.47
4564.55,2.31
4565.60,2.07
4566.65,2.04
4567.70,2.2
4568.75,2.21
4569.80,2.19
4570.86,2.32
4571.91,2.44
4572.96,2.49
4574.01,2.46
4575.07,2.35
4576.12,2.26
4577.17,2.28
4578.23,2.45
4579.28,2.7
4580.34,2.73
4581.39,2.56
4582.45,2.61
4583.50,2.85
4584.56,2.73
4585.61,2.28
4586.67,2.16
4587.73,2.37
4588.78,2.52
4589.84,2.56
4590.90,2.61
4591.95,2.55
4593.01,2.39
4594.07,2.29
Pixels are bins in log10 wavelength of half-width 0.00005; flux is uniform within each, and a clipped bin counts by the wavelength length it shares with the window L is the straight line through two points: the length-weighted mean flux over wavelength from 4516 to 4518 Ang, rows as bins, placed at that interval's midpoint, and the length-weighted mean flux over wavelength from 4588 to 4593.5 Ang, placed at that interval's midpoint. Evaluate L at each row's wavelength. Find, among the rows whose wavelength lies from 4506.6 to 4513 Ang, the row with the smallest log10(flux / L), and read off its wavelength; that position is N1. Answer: 4512.30 Ang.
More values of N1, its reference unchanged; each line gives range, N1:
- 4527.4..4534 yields 4527.91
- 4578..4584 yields 4578.23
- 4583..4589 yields 4586.67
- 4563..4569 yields 4566.65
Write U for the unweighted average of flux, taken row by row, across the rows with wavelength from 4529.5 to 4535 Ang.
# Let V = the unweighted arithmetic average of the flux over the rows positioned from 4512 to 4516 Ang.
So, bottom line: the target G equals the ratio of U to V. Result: 1.01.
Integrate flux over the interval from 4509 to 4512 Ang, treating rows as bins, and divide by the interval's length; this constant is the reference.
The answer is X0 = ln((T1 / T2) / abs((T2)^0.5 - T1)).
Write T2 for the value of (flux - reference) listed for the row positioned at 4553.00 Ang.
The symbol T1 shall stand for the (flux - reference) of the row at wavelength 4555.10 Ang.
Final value 1.3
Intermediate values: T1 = 0.158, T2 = 0.17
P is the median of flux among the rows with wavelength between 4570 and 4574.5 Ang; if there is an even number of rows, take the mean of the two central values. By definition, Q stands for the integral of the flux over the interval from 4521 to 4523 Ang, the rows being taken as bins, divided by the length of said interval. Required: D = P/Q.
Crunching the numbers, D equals 1.07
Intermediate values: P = 2.45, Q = 2.30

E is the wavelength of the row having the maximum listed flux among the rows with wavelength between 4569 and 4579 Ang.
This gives 4572.96 Ang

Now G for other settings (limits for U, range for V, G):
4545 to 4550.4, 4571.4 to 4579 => 1.06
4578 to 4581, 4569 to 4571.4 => 1.16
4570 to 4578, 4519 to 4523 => 1.00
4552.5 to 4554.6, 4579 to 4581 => 0.93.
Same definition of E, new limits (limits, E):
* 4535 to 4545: 4543.57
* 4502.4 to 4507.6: 4503.99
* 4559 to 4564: 4563.49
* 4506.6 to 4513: 4508.14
